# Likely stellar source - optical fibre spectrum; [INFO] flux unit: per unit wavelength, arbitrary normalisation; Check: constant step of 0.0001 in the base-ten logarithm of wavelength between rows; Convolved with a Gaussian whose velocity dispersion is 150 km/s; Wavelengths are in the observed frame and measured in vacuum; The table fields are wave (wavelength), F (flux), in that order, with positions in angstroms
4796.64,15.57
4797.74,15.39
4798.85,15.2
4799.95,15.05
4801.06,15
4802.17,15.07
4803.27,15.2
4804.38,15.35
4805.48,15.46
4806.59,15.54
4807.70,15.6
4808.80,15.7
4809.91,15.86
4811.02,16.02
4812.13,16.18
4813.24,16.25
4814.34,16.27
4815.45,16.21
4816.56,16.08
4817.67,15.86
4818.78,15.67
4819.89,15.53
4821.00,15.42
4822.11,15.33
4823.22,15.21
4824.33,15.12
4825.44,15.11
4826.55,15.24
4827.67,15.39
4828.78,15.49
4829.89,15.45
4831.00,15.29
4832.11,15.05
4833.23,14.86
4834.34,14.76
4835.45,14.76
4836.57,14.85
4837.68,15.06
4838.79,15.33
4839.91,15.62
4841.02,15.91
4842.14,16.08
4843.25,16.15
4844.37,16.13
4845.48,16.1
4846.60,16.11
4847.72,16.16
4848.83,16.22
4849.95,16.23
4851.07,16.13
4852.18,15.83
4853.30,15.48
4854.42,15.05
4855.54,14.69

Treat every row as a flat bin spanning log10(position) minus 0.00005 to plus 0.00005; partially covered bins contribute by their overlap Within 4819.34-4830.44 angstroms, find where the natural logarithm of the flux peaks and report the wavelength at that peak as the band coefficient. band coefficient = 4819.89 angstroms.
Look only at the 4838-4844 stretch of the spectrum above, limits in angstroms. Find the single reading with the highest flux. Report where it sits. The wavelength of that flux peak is 4843.25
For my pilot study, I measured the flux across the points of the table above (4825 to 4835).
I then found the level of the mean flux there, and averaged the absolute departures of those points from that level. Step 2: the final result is 0.21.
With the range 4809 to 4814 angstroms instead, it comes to 0.14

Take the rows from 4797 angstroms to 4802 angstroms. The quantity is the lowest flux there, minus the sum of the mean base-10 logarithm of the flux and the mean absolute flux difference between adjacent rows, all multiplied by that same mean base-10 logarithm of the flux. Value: 16.2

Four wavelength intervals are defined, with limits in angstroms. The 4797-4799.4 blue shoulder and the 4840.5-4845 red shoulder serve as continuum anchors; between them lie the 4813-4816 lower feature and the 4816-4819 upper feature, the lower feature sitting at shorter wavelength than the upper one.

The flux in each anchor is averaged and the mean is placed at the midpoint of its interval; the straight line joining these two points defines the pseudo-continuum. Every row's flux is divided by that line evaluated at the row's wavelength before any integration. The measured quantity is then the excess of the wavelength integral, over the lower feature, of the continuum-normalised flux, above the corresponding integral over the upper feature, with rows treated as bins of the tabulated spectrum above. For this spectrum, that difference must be 0.1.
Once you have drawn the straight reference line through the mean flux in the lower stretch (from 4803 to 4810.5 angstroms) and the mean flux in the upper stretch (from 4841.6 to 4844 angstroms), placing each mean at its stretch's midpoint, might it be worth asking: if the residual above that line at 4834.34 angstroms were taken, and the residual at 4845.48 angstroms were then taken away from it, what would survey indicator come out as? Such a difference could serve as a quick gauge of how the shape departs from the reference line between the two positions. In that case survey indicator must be -1.2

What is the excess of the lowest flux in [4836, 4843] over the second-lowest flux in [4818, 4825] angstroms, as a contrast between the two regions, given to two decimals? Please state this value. -0.36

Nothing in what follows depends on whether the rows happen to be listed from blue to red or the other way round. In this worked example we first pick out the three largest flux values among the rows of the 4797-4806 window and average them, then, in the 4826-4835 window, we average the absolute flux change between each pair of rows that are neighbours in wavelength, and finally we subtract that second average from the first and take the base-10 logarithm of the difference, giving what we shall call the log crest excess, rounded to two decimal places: 1.18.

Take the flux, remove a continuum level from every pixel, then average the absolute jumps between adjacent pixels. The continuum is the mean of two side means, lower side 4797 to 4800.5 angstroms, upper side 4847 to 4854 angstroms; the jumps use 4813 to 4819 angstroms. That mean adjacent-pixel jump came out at 0.124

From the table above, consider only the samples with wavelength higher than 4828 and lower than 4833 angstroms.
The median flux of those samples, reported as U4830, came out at 15.4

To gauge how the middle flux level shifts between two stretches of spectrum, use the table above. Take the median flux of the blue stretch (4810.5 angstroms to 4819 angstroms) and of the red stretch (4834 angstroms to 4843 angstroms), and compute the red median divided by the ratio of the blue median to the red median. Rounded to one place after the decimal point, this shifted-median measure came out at 14.3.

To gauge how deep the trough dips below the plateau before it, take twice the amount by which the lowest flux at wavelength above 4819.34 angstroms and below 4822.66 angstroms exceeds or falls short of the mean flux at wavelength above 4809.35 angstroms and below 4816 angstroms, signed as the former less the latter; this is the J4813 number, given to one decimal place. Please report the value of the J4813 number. -1.6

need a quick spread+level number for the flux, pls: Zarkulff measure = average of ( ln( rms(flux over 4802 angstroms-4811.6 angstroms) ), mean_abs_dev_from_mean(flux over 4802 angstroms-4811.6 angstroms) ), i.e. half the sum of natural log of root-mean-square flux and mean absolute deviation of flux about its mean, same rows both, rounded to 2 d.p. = 1.49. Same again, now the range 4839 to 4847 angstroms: 1.46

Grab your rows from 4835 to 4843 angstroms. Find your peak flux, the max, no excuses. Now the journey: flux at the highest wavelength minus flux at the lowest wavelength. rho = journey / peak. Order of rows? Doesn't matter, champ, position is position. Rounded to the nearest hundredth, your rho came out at 0.08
